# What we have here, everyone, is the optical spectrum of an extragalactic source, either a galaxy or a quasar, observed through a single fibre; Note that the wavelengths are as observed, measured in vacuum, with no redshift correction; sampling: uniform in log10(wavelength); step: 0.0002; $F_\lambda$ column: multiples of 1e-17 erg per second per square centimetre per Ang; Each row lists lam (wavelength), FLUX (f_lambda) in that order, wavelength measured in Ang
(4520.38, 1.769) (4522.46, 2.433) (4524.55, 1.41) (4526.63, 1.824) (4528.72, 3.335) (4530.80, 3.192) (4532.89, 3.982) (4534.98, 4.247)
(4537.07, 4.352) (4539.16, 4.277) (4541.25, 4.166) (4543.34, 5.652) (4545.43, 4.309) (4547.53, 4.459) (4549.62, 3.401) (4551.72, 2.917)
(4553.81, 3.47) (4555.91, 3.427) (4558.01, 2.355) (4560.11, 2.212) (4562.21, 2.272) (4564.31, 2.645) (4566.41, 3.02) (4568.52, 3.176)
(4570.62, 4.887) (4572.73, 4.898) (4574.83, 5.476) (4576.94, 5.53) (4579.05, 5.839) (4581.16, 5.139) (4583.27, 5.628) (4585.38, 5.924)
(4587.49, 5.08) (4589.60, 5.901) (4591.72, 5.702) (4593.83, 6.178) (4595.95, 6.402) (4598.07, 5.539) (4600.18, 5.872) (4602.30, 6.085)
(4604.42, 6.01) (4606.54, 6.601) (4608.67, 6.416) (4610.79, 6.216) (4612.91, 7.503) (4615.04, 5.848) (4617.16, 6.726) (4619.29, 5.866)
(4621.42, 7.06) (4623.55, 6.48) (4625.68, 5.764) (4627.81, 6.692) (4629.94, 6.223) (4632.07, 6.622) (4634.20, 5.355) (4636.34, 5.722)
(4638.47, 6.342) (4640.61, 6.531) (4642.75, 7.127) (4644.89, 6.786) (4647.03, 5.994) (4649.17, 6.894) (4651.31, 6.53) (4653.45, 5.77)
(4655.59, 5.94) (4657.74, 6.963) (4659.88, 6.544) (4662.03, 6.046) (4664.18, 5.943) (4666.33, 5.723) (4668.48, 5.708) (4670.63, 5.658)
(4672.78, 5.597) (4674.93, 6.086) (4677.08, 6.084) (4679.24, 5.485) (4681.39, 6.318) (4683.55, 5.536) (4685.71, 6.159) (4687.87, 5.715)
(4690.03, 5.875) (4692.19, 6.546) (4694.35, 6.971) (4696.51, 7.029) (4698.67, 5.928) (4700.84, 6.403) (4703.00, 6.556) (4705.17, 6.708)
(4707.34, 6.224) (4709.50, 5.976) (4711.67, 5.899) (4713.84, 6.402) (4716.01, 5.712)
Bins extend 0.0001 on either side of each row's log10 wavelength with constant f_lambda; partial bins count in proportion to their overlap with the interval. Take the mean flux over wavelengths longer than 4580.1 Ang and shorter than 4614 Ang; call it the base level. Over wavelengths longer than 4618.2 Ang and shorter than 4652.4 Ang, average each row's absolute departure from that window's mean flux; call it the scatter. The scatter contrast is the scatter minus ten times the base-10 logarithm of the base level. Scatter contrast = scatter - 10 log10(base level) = -7.4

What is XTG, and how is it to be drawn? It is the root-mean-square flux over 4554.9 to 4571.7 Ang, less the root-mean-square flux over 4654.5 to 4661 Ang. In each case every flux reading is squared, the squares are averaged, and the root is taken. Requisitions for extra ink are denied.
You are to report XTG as -3.4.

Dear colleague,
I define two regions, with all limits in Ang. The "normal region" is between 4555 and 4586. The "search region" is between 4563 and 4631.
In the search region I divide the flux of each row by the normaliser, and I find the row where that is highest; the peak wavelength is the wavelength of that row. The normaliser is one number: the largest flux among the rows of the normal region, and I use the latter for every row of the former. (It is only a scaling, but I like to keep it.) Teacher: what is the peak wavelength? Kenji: 4612.91 Ang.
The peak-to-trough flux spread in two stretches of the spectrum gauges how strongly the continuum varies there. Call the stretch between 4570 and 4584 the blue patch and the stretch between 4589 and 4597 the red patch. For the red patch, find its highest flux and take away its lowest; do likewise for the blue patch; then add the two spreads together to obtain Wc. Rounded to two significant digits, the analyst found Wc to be 1.7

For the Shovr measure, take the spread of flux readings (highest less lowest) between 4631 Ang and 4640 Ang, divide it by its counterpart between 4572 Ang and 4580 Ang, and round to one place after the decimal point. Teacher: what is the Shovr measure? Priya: 1.3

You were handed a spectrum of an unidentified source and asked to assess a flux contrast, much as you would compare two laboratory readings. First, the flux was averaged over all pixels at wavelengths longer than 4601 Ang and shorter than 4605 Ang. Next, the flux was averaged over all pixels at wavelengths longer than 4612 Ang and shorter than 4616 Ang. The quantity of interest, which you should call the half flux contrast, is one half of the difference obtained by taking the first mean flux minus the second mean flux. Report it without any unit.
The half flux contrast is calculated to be -0.31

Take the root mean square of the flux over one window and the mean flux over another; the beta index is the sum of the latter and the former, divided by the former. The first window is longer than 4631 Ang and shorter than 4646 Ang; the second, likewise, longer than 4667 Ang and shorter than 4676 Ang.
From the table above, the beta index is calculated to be 1.90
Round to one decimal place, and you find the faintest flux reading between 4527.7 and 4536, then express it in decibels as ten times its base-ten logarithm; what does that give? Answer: 5.0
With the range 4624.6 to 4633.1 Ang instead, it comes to 7.6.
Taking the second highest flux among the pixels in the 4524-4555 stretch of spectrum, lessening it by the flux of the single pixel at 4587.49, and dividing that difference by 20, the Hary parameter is -0.03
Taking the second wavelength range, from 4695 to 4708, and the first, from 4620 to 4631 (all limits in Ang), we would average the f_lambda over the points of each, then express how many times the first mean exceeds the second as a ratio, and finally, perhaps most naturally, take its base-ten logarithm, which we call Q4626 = 0.00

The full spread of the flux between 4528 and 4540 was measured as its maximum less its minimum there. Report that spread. 1.2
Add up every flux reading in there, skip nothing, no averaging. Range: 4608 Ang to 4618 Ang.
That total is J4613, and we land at 33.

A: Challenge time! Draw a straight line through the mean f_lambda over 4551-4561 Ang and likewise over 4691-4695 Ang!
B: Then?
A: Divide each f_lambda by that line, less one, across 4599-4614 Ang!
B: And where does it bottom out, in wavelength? 4610.79 Ang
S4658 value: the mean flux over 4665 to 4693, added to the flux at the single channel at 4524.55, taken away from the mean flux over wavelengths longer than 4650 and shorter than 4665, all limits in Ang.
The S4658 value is -1.0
